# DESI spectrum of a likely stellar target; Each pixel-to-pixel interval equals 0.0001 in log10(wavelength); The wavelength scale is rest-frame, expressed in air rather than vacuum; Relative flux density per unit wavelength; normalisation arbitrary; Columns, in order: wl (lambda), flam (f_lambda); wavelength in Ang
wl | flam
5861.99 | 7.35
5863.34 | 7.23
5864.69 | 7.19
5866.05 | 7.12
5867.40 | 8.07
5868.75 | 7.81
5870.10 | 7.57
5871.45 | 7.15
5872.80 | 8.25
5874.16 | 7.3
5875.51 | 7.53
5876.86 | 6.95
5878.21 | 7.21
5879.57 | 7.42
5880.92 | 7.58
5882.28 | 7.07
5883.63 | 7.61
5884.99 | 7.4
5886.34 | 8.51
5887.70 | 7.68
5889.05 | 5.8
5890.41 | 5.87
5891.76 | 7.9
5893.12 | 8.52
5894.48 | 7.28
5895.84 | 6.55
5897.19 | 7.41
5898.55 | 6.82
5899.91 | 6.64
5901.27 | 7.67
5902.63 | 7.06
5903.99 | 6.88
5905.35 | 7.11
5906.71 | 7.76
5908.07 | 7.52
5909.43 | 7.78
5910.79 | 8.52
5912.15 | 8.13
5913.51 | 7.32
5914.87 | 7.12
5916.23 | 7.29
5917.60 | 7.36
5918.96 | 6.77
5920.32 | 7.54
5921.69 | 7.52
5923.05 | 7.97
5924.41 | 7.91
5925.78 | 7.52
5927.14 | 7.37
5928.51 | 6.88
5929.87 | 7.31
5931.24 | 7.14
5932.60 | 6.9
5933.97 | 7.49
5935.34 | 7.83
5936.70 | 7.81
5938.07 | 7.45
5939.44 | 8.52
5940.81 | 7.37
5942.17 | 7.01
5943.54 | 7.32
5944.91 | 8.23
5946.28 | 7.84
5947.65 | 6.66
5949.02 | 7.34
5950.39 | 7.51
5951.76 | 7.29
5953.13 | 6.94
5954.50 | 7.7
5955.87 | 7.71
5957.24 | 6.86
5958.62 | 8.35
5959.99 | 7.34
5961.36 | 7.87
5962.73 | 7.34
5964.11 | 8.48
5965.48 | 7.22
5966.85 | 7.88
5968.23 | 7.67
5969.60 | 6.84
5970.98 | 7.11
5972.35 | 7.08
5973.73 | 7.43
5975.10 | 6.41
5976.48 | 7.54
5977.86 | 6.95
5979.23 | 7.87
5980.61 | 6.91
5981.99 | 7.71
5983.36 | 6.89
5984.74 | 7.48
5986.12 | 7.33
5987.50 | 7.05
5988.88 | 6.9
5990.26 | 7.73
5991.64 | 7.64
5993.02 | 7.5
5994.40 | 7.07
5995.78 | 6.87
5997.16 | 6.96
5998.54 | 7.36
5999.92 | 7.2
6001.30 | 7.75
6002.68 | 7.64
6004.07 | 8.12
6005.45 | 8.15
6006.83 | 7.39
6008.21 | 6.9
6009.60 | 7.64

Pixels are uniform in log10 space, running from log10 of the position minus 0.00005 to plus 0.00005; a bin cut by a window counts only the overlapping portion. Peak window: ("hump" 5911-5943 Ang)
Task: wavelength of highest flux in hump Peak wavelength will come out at 5939.44 Ang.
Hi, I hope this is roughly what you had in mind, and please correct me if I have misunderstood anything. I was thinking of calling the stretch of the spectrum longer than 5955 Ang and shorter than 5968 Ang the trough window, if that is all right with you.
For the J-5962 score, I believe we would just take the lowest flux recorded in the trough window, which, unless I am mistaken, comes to 6.86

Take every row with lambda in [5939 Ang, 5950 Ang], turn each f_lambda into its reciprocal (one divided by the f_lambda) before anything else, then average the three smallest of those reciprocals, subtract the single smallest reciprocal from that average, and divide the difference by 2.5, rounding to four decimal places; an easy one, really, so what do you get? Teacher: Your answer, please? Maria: 0.0019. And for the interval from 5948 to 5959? 0.0027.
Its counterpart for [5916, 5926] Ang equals 0.0011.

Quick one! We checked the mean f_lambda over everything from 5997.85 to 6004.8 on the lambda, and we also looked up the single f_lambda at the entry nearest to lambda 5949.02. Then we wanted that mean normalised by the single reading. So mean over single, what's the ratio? 1.04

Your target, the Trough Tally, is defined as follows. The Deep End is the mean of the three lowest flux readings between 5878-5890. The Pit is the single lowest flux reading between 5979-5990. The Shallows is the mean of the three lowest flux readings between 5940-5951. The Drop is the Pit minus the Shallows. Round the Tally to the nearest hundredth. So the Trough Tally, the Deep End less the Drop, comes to 6.80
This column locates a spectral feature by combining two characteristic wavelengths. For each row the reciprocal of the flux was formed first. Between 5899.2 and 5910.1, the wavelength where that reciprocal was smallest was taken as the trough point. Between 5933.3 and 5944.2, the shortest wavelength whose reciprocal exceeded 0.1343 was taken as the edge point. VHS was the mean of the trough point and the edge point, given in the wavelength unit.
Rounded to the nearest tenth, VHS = 5925.1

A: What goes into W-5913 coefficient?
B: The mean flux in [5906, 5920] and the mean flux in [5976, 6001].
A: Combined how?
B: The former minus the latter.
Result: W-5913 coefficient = 0.28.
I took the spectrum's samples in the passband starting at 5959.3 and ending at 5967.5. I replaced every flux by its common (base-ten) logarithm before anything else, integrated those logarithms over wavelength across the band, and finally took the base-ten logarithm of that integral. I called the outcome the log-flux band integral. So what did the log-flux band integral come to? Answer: 0.86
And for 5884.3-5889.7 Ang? 0.67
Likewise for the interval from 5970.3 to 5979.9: 0.92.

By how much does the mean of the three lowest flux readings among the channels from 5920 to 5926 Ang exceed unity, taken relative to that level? 6.5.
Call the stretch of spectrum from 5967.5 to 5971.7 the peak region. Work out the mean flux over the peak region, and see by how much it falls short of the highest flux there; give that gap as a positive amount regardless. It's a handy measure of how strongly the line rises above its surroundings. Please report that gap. 0.46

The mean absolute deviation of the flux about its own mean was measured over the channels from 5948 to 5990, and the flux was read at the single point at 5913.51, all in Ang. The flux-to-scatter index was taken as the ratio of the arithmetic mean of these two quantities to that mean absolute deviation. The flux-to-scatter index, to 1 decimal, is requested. 10.6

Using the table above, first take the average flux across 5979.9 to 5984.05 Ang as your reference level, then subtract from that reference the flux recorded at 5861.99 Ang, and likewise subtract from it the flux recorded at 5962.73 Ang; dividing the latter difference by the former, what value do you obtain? 1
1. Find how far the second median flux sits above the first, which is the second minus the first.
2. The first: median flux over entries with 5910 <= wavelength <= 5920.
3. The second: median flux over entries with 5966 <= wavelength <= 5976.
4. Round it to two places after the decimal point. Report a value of -0.21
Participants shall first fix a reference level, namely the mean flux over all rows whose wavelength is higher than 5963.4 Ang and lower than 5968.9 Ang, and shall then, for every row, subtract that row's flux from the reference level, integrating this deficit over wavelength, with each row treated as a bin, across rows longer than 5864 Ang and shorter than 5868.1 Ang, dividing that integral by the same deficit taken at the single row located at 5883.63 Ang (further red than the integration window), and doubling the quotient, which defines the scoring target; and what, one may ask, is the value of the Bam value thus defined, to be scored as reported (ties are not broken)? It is 14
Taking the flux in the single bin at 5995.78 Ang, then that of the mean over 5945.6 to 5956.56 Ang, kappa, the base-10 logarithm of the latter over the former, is 0.031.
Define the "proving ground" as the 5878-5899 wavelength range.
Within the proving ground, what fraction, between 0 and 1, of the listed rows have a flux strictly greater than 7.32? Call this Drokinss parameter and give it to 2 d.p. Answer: 0.56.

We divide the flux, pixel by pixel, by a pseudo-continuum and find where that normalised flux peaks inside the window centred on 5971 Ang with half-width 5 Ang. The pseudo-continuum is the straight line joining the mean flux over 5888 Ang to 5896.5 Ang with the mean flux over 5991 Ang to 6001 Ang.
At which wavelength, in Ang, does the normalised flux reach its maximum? 5966.85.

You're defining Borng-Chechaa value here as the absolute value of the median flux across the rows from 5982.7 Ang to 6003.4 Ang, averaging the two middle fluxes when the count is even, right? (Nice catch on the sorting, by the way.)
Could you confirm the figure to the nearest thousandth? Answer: 7.330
